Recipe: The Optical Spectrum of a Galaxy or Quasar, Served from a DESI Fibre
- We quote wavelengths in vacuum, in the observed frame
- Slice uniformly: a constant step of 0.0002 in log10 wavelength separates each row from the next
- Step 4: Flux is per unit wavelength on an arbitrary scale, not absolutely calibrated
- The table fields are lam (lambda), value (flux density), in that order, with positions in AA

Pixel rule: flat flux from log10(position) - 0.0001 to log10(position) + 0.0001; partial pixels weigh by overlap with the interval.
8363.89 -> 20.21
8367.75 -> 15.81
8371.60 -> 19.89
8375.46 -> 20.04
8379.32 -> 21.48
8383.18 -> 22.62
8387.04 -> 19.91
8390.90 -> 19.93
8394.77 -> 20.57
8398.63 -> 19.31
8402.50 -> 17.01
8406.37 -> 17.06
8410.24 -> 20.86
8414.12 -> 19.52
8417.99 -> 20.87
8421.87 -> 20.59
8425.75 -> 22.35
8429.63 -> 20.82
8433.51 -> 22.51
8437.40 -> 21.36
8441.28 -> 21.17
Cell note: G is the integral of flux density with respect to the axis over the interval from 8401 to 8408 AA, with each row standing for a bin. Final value 119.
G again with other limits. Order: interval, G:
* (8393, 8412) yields 360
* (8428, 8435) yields 152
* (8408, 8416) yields 161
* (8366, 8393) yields 540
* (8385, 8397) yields 242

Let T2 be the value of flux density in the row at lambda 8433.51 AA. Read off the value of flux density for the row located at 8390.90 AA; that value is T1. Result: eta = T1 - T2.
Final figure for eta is -2.58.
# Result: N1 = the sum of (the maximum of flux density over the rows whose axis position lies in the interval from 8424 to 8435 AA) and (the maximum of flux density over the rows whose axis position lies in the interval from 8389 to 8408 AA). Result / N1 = 43.1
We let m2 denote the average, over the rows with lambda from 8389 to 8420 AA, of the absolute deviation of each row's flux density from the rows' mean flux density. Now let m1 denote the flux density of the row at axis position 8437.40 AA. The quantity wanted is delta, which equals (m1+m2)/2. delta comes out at 11.28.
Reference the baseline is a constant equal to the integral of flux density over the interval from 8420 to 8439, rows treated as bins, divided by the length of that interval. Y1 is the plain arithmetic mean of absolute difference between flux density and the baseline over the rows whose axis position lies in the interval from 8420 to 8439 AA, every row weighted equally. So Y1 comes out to 0.7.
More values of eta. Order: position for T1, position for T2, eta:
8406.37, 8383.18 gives -5.56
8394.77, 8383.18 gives -2.05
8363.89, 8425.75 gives -2.14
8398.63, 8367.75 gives 3.50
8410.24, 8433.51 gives -1.65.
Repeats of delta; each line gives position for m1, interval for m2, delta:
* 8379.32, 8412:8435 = 11.18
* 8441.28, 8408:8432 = 10.85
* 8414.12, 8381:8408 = 10.49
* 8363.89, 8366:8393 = 10.72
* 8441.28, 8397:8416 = 11.27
